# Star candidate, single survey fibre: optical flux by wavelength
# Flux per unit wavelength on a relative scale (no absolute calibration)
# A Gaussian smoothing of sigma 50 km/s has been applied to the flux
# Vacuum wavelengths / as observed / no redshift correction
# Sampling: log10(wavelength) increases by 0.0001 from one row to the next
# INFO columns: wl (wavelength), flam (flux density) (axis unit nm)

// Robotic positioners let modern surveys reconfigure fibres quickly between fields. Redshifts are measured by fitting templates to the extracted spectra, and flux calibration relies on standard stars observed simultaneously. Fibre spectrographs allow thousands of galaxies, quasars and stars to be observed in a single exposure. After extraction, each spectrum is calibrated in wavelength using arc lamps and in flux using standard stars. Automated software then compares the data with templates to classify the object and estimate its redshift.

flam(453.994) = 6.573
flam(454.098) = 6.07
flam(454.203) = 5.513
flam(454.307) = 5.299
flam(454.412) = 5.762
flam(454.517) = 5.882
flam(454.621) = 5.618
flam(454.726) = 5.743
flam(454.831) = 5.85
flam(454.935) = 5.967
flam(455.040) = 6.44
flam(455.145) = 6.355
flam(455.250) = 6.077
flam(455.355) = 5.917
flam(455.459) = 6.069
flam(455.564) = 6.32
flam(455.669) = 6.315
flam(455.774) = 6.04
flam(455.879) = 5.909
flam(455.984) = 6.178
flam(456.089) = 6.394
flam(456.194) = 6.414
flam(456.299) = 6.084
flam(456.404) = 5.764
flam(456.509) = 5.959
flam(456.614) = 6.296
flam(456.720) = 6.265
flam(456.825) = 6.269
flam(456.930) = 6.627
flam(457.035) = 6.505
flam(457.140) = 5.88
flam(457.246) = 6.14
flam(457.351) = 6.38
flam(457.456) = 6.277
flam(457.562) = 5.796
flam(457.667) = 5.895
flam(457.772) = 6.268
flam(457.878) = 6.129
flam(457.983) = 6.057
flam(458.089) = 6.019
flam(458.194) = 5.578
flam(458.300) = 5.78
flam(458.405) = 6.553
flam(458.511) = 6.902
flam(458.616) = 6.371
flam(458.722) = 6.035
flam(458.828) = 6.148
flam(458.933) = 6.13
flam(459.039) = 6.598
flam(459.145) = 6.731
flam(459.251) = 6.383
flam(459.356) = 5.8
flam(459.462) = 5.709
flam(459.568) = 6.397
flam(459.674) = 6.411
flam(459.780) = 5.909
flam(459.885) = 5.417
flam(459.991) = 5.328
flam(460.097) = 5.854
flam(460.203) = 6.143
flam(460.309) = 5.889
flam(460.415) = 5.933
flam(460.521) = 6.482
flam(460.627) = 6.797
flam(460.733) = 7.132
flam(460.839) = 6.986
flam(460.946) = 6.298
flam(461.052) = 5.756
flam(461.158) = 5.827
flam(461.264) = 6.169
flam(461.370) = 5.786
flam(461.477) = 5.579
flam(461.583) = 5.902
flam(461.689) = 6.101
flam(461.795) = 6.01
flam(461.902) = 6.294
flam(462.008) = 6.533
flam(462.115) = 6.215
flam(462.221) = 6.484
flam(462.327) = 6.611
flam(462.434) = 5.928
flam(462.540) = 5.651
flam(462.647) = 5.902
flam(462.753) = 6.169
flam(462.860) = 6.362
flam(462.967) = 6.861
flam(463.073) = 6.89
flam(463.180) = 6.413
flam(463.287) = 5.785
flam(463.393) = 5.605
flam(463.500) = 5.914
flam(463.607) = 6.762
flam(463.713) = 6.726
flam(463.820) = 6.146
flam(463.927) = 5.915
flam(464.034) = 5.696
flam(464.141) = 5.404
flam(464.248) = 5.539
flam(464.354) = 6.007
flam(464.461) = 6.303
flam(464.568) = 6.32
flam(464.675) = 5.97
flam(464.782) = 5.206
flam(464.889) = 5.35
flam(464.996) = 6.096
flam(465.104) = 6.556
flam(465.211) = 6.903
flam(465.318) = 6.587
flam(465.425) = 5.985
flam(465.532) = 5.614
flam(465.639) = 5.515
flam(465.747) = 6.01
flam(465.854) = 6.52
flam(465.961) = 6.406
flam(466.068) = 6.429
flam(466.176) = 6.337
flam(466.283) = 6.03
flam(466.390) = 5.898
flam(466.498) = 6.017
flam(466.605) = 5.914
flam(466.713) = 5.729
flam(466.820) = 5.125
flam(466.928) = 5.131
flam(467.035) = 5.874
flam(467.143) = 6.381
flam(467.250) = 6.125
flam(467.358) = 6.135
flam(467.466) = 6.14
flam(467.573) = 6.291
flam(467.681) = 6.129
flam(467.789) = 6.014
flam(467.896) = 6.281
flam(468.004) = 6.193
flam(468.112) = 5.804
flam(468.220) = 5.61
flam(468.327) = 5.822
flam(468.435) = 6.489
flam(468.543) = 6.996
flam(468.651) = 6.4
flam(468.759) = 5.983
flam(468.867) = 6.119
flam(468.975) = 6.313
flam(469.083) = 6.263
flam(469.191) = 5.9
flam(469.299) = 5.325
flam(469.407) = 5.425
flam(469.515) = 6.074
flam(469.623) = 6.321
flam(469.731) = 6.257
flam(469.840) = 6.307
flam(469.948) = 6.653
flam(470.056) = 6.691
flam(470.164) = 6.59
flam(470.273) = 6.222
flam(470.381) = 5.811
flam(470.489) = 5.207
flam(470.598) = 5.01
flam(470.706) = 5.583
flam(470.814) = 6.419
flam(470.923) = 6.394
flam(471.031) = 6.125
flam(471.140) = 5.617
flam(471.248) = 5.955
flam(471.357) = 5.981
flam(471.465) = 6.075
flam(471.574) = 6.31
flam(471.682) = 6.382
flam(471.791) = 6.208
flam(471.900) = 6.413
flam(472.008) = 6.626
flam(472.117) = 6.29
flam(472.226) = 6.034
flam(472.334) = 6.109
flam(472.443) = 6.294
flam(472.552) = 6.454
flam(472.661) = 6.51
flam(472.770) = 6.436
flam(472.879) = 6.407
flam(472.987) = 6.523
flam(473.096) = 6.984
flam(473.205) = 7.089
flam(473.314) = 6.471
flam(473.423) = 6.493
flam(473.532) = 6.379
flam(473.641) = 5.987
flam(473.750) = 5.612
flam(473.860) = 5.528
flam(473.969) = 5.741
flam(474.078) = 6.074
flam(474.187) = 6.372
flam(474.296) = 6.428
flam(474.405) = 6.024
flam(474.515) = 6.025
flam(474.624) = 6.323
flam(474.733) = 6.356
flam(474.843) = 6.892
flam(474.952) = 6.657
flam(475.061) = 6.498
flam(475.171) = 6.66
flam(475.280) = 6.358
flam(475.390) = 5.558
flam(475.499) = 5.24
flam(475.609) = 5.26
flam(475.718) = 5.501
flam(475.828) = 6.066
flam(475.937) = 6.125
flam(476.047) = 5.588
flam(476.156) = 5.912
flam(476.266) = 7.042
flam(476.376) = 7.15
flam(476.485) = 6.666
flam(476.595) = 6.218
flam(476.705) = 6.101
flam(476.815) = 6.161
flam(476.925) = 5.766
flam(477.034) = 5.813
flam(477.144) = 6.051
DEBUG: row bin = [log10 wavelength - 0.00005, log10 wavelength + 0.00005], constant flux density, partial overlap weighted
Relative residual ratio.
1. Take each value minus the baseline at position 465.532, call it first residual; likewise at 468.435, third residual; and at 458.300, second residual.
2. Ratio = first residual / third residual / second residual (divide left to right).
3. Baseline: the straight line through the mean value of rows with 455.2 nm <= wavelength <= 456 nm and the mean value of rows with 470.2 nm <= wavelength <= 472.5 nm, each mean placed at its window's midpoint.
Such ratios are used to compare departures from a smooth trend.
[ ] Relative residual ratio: 3.4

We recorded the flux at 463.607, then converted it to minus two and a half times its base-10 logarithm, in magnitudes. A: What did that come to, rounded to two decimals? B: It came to -2.08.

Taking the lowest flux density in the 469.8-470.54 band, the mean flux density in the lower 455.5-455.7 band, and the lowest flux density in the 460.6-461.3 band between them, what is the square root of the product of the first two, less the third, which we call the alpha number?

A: 0.0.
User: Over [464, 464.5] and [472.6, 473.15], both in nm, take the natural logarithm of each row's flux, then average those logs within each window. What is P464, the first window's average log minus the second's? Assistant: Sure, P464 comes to -0.13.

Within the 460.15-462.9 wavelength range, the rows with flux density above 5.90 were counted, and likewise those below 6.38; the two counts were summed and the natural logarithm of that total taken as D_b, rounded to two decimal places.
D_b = 3.66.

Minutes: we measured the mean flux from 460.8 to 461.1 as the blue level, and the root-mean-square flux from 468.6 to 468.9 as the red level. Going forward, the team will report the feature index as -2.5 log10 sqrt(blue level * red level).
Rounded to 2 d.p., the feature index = -1.99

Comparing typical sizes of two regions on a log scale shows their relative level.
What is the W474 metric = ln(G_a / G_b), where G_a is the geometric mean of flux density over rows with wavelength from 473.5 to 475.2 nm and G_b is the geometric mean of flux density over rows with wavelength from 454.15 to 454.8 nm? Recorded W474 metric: 0.10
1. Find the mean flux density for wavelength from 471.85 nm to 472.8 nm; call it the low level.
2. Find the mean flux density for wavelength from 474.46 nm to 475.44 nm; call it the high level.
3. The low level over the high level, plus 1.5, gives 2.497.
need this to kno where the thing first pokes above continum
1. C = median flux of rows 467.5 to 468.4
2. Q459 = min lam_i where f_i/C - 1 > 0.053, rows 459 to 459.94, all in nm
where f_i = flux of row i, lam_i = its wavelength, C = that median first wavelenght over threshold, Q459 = 459.039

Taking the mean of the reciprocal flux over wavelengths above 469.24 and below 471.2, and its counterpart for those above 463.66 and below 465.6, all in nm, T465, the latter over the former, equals 1.00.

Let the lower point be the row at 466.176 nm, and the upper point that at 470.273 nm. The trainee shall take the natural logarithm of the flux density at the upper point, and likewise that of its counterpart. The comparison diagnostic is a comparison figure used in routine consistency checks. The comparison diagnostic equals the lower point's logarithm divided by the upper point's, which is 1.01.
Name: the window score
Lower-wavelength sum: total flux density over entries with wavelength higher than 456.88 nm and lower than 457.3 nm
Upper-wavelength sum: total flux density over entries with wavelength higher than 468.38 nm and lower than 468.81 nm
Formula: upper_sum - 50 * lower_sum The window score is -1232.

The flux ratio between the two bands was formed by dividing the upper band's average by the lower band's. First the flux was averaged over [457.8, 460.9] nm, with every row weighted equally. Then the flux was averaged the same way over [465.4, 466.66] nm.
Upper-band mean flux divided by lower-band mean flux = 0.98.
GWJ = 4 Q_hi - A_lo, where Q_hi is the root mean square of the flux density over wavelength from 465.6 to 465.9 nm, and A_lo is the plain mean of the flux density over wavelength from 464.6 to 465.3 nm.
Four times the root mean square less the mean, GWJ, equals 18.1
